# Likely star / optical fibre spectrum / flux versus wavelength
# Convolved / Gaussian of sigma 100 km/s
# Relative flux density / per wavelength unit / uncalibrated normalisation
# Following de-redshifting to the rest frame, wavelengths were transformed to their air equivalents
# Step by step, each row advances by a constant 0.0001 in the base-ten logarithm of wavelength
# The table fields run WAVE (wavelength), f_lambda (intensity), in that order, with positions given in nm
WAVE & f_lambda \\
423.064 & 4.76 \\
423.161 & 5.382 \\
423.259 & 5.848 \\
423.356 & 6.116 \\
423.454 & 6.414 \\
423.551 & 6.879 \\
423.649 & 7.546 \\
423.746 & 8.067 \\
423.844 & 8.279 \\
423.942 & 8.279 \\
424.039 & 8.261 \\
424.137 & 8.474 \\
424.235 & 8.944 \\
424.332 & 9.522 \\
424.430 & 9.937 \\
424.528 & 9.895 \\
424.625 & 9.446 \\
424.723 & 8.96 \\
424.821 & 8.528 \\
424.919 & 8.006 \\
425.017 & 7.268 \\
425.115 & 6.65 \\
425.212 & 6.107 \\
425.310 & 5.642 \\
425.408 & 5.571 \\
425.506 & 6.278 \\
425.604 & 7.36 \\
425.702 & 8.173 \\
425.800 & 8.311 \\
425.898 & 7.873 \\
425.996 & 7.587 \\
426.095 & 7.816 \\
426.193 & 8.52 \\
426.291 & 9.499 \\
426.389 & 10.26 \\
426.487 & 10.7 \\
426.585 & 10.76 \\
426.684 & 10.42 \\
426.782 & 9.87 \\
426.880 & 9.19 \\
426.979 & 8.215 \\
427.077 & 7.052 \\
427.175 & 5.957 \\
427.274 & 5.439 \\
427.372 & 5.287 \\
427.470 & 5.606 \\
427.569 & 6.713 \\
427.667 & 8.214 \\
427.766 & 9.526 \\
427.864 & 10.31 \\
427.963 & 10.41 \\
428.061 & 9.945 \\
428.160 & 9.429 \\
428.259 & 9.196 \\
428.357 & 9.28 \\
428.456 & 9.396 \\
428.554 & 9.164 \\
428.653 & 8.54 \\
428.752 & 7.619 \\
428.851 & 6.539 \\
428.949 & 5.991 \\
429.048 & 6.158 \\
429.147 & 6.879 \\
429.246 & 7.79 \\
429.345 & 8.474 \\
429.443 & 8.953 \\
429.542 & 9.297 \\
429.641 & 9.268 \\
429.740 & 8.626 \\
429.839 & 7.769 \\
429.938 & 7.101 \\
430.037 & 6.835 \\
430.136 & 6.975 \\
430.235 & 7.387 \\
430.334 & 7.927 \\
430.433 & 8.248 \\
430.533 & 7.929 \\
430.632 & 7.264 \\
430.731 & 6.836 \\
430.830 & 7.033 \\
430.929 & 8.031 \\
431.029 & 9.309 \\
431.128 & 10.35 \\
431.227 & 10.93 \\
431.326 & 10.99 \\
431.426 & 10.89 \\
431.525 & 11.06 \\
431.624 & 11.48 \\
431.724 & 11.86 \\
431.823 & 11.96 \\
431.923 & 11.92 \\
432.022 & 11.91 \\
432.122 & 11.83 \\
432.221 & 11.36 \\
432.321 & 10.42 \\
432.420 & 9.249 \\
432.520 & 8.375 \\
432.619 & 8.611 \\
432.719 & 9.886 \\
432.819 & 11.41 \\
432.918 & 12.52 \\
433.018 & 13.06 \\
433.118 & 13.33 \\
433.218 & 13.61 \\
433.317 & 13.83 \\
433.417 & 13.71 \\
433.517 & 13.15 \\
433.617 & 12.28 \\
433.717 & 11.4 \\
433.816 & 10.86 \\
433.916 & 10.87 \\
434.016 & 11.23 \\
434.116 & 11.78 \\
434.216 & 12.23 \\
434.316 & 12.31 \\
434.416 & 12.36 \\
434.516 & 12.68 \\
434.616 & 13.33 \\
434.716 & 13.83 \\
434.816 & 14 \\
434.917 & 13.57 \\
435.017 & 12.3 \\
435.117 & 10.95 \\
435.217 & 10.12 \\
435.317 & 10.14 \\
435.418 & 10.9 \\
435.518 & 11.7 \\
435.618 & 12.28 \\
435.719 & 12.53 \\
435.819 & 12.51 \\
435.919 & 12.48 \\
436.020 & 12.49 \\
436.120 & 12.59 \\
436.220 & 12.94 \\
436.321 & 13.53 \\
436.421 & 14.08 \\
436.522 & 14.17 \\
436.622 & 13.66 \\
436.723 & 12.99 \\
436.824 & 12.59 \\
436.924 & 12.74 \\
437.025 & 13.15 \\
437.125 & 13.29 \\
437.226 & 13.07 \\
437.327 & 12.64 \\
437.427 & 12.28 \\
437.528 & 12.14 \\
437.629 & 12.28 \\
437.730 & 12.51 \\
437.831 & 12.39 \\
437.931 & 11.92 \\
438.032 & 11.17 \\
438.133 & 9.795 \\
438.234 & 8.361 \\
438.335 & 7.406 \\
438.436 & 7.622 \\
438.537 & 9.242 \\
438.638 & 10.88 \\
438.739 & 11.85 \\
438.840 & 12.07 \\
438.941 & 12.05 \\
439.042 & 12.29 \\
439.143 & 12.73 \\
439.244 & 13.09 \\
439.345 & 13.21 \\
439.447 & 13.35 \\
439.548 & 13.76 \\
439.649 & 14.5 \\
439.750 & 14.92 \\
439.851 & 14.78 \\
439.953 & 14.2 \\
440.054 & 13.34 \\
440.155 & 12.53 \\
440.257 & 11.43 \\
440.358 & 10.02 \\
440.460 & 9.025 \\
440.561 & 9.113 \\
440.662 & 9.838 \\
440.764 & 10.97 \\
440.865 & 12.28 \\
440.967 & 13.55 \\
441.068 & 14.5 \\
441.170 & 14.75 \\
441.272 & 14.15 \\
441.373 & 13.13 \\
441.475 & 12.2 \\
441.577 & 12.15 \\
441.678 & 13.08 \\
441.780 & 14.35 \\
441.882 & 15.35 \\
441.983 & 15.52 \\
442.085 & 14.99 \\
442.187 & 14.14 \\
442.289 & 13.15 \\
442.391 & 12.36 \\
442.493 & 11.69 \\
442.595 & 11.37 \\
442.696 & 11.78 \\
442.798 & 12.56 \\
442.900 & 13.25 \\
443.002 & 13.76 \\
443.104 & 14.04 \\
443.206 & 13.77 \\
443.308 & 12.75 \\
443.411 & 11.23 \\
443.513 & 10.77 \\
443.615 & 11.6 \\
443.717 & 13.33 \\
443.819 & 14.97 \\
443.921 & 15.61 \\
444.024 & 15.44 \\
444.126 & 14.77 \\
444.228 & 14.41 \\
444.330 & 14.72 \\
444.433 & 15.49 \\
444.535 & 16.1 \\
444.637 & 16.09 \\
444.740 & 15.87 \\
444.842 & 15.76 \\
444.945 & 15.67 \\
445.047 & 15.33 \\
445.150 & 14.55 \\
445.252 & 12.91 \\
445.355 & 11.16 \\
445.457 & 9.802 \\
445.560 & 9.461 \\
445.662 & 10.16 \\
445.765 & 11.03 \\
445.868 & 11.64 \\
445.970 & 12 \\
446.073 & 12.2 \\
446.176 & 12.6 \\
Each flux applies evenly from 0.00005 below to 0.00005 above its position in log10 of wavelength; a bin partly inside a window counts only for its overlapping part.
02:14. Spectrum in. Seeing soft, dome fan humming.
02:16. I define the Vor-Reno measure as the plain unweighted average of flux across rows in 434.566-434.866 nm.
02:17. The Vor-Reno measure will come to 13.7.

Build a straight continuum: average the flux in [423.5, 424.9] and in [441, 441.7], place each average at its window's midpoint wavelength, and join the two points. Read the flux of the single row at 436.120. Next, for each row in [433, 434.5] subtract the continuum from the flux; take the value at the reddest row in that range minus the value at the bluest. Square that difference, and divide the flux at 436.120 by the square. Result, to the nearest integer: 11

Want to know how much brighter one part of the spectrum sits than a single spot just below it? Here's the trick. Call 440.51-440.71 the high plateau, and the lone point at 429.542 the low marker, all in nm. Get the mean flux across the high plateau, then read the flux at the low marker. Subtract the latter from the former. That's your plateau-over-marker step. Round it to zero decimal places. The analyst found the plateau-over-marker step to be 0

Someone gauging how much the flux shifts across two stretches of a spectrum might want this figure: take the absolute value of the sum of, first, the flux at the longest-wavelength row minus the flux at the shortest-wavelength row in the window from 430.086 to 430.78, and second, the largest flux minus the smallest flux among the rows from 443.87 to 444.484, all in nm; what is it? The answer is 1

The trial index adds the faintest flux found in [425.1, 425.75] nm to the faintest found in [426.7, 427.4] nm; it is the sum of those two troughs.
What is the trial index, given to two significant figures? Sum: 11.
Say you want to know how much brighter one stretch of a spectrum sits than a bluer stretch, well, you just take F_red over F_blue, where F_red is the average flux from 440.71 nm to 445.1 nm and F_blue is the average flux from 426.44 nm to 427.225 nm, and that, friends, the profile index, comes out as 1.5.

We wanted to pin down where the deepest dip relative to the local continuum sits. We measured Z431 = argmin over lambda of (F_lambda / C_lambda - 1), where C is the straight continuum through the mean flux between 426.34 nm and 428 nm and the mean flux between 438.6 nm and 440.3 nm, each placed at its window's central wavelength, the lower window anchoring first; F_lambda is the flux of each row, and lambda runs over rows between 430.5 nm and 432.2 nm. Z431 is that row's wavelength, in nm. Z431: 430.731 nm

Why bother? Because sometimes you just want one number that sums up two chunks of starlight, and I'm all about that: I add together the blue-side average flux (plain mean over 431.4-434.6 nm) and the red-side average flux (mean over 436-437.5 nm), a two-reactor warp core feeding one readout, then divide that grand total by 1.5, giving 16.5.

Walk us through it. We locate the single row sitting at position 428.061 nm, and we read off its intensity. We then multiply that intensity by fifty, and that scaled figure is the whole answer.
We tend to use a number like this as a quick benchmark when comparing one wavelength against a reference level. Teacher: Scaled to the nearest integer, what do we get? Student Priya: 497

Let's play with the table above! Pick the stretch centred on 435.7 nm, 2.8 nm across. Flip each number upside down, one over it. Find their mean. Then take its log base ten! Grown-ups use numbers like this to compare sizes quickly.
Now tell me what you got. -1.10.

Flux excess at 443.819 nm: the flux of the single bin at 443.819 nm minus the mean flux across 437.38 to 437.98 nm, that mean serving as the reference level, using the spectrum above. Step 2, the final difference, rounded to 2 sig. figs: 2.7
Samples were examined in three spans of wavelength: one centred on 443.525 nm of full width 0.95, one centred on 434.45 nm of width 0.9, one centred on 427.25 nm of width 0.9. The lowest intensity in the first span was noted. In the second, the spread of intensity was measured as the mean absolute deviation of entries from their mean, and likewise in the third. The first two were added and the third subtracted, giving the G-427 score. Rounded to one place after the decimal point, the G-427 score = 10.3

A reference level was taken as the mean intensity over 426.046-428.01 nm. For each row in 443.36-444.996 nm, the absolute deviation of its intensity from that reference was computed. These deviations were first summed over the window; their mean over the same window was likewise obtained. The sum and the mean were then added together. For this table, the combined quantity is 102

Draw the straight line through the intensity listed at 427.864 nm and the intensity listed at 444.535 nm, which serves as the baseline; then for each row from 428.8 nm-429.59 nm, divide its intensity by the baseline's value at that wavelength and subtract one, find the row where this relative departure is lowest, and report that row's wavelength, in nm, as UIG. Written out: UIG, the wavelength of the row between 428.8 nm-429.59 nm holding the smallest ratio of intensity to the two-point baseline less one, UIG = 428.949 nm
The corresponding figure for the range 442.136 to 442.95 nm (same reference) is 442.595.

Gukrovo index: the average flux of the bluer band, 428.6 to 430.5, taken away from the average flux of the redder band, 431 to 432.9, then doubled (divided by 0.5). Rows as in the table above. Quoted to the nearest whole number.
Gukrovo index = 6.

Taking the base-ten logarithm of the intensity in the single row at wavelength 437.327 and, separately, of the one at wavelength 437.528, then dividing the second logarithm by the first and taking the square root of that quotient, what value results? 0.99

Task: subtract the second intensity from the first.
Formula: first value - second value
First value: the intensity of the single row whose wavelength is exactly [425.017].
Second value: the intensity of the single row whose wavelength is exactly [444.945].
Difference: -8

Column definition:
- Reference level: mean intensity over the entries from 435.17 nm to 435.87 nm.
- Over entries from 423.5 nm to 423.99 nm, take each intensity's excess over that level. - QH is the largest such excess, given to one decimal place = -3.2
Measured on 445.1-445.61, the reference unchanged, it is 3.1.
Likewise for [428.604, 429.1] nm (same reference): -2.9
